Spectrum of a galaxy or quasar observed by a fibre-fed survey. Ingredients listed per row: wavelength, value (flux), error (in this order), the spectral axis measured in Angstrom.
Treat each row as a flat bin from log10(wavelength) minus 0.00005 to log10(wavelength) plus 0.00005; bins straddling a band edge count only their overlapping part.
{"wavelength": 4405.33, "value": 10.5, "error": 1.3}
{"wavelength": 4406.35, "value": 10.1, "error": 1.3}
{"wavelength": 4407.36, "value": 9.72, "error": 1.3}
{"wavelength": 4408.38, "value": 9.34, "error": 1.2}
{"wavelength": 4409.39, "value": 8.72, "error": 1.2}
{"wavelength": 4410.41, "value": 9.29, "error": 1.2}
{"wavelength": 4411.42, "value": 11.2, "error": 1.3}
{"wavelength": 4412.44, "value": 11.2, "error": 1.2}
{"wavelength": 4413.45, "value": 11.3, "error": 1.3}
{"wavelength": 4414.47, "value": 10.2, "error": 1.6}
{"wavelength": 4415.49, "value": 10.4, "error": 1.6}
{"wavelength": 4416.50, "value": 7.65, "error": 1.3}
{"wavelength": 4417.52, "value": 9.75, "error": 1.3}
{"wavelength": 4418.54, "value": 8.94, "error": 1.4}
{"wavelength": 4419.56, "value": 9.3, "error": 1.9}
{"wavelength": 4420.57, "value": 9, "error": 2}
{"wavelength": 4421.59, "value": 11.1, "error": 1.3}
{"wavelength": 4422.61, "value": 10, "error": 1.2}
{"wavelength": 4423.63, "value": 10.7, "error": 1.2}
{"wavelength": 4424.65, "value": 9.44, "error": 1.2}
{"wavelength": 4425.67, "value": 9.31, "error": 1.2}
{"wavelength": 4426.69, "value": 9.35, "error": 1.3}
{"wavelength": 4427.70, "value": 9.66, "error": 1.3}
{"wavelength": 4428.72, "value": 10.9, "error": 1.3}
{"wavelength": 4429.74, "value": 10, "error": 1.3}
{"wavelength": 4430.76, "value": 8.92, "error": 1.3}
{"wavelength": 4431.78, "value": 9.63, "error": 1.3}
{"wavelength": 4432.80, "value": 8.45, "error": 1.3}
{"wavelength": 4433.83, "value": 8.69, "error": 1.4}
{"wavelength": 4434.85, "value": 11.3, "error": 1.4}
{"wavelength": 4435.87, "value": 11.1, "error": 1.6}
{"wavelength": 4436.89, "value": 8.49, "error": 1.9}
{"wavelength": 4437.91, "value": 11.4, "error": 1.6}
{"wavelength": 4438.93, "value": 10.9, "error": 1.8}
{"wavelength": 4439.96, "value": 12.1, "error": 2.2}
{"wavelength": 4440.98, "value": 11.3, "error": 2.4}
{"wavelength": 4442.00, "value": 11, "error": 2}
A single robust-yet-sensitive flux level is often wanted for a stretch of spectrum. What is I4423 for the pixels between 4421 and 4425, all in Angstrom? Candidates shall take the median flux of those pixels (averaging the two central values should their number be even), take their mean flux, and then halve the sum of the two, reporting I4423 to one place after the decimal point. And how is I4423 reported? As 10.3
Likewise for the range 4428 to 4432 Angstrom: 9.8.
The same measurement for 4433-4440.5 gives 10.8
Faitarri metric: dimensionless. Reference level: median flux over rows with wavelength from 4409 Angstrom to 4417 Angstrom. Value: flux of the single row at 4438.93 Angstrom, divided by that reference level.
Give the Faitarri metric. 1.06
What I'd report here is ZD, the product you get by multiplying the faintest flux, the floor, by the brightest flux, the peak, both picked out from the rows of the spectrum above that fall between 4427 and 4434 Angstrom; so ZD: 92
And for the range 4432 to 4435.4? 95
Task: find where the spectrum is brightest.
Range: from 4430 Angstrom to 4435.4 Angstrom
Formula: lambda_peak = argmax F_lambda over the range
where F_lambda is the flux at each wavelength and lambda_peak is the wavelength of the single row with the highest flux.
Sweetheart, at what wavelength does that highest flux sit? 4434.85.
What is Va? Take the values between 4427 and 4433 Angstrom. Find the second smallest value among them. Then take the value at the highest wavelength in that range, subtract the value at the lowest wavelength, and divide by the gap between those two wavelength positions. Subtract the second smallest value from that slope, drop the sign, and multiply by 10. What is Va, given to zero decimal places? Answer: 92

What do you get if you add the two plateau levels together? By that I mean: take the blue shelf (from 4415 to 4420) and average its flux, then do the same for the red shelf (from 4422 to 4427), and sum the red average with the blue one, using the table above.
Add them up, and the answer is 19.0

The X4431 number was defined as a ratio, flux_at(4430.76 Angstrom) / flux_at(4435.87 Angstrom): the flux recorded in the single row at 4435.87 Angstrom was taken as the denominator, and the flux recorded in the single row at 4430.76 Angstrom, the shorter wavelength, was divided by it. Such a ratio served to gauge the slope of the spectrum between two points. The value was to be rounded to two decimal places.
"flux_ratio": 0.80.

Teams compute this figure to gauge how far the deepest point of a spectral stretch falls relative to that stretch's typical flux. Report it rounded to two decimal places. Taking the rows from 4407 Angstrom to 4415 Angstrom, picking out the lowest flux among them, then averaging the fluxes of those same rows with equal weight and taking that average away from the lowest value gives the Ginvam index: -1.40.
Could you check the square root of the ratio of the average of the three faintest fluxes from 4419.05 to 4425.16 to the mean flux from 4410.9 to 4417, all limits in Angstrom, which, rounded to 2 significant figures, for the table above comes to 0.95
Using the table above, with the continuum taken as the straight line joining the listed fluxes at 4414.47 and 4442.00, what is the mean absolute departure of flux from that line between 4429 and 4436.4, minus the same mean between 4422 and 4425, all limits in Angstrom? 0.65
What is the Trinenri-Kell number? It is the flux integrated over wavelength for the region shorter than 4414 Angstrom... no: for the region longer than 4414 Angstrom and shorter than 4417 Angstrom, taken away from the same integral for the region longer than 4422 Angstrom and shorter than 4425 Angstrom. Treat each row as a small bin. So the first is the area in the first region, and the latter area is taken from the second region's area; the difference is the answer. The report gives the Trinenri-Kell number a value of 2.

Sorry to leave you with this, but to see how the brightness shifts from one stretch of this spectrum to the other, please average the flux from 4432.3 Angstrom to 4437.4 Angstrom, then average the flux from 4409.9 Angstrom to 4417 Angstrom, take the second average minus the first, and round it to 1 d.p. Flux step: 0.6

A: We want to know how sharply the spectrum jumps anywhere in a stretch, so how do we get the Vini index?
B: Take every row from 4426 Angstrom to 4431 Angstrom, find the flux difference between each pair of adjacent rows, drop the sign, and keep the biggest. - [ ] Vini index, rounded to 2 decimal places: 1.24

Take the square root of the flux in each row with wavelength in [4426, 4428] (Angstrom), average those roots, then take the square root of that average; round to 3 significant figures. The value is 1.76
